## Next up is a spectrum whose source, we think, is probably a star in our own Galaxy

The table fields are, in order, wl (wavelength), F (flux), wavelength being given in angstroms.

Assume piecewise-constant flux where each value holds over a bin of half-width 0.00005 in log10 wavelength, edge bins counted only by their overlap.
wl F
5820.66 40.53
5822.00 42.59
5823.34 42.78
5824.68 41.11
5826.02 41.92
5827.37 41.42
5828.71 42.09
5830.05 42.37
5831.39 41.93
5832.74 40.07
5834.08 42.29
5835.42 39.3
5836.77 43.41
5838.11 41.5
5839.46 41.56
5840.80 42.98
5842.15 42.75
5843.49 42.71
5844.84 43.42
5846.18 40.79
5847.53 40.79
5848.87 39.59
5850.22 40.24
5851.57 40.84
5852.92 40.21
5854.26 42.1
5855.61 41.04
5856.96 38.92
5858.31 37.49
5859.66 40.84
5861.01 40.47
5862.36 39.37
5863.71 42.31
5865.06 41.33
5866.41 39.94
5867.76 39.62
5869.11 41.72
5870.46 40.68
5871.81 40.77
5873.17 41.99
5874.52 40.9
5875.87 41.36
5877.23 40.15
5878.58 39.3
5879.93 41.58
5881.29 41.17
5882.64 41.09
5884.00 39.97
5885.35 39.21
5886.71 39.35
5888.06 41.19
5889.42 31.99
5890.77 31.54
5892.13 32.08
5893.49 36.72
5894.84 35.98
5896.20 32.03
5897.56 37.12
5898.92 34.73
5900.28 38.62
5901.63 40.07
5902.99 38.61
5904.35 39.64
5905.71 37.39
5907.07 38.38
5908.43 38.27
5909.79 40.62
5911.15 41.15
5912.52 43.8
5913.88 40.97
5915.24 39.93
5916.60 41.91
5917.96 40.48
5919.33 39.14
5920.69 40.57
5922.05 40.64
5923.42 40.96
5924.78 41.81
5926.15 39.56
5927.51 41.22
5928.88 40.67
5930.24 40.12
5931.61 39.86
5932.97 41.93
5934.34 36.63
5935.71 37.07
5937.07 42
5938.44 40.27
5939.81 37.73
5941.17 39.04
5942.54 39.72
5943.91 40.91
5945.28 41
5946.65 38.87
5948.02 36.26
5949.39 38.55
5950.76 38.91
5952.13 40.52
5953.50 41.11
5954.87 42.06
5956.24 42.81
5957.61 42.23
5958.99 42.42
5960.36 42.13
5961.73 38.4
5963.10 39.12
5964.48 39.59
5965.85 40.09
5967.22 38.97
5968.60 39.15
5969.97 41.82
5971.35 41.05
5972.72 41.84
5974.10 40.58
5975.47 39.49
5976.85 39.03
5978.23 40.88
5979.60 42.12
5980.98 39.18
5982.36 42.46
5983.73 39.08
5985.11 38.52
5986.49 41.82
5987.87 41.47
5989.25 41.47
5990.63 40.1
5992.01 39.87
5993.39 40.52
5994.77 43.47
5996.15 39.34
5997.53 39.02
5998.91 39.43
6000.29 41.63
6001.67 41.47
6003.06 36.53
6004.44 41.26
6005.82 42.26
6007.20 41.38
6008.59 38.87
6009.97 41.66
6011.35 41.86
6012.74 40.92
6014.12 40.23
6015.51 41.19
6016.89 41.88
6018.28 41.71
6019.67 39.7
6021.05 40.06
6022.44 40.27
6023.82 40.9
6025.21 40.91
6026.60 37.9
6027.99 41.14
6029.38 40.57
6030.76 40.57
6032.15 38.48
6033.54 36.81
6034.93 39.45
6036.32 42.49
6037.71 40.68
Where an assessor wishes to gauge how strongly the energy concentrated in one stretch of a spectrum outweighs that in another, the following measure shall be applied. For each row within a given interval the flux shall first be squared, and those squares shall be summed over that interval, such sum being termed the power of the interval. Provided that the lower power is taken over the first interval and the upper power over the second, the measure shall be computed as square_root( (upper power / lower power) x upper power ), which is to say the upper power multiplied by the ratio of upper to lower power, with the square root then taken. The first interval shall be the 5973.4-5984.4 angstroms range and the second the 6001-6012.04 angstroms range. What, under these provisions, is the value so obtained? 116.1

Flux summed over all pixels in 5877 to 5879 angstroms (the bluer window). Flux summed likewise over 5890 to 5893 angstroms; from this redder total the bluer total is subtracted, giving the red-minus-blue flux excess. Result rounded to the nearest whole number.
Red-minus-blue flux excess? -16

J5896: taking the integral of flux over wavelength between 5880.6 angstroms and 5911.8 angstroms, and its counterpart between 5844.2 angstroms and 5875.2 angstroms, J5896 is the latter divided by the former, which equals 1.07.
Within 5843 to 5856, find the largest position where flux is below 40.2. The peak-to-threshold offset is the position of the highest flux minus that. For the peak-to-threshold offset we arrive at -4.0 angstroms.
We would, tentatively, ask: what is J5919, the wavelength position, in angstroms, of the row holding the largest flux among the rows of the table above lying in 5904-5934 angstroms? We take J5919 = 5912.52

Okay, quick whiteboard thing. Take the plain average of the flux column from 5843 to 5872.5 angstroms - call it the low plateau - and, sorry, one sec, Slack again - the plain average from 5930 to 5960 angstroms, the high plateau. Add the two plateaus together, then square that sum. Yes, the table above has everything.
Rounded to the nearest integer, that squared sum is 6511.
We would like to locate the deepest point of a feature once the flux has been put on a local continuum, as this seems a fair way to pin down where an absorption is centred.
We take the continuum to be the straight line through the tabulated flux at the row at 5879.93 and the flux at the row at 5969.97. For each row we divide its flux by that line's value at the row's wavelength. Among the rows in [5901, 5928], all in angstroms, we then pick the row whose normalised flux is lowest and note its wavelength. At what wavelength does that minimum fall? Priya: 5905.71 angstroms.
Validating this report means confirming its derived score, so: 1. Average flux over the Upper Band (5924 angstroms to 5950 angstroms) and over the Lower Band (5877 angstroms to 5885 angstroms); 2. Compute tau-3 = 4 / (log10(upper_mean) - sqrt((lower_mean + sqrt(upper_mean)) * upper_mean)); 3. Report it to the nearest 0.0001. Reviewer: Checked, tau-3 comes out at -0.0964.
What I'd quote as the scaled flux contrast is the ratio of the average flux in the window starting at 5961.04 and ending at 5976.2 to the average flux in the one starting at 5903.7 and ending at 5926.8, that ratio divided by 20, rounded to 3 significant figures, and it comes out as 0.0496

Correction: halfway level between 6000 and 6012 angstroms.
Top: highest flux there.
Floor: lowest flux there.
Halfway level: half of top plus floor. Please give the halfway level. 39.4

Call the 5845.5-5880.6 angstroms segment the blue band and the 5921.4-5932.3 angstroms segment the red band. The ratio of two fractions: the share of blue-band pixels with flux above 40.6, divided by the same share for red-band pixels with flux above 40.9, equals 1.5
